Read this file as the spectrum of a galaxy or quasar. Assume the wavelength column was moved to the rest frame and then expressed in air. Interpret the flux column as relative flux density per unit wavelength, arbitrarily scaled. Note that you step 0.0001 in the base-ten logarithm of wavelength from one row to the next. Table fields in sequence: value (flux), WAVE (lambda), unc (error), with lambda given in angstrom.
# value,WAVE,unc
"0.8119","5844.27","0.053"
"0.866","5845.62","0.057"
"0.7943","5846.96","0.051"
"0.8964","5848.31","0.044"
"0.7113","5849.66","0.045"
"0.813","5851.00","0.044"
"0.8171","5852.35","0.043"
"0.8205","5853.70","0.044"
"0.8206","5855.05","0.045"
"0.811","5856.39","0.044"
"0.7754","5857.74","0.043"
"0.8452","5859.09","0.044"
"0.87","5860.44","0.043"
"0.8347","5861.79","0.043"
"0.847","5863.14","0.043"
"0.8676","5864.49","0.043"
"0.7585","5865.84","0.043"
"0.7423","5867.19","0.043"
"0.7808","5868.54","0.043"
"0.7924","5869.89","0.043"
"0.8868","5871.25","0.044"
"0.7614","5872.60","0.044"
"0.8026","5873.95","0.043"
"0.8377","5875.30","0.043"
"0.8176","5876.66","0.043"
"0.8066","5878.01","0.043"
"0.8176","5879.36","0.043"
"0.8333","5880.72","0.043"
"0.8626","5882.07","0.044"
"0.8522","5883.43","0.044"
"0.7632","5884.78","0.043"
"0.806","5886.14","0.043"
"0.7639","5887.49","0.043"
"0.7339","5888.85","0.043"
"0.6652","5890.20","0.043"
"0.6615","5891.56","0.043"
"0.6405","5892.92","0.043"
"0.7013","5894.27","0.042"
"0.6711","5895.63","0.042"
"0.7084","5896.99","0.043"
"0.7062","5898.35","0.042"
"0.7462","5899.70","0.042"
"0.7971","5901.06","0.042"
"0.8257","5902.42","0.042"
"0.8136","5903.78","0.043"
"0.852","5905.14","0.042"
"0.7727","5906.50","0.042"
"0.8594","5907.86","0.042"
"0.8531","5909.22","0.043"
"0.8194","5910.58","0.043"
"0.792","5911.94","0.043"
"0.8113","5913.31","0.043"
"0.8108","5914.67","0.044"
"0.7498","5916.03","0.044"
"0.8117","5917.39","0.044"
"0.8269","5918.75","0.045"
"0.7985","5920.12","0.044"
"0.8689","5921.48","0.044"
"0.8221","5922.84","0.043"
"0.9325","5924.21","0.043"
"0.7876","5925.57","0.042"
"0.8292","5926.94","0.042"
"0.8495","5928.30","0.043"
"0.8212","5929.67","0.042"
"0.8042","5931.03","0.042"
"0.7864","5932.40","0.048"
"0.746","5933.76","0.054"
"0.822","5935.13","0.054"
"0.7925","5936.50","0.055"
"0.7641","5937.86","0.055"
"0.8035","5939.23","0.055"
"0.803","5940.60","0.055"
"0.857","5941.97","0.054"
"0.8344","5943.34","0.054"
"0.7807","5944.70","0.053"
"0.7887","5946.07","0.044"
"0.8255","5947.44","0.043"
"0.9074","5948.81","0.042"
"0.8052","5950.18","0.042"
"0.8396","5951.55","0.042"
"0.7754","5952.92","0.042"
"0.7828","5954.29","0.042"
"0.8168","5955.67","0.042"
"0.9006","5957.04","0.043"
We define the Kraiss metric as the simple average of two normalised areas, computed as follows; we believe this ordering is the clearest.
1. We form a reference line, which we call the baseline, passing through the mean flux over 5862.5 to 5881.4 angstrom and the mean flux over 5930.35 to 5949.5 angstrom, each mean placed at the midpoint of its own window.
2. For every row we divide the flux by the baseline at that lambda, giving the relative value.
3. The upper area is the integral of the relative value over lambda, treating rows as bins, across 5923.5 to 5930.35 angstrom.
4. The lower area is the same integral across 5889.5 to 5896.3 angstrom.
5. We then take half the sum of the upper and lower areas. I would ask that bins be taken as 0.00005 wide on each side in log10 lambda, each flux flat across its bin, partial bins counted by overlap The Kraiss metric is 6.4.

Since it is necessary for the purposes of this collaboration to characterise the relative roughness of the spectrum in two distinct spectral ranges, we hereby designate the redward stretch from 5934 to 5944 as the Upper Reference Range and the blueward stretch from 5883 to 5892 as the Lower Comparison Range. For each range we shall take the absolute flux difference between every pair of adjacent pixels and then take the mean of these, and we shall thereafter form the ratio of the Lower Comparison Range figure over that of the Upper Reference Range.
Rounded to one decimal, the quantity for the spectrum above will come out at 1.6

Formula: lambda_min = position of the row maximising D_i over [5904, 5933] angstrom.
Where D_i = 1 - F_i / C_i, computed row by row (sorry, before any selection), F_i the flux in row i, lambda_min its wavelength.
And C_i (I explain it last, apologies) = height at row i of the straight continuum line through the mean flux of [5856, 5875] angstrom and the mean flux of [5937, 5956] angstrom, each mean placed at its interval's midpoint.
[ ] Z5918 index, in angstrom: 5916.03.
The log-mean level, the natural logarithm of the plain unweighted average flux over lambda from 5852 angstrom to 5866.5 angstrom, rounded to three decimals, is -0.193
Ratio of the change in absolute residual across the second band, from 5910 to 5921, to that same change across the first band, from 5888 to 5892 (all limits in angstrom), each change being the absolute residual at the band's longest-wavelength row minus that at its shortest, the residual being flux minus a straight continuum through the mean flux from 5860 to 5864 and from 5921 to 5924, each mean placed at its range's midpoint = 0.3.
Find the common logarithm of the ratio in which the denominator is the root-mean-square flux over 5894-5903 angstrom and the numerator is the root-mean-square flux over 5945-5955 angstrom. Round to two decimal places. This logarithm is 0.04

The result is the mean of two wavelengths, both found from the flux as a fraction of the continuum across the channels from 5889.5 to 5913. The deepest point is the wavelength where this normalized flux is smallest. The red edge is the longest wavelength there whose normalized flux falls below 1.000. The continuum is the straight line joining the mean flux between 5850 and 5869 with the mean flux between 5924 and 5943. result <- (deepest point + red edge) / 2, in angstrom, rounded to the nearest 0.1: 5902.4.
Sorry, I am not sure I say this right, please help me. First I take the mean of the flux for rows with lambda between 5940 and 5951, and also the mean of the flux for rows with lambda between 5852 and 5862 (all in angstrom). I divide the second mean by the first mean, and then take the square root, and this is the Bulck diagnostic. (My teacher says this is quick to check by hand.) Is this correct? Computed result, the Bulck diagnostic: 0.999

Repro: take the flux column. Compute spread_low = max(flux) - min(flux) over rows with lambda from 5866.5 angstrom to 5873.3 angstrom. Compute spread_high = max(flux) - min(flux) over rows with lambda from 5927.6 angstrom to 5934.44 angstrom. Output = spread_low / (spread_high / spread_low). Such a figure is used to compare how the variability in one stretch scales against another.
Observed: 0.202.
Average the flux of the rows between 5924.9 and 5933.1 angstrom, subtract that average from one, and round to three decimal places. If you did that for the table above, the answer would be 0.187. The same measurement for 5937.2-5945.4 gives 0.193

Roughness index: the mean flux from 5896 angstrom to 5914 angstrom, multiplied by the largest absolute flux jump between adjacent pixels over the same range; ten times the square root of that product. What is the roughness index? 2.6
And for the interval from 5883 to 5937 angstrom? 3.4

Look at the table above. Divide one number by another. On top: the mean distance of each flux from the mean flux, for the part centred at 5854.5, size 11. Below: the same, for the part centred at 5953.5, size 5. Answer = 1.2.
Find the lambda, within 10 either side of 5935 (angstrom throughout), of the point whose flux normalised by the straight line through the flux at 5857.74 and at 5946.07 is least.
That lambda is 5933.76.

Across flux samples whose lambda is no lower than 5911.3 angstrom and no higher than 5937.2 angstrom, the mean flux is 0.81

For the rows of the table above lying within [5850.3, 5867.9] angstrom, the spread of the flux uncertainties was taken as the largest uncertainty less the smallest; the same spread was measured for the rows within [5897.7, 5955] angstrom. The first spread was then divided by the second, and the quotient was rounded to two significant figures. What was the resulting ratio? 0.15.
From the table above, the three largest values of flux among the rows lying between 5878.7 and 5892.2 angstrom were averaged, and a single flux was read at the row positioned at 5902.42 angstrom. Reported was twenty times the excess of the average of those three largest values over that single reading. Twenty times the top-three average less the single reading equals 0.5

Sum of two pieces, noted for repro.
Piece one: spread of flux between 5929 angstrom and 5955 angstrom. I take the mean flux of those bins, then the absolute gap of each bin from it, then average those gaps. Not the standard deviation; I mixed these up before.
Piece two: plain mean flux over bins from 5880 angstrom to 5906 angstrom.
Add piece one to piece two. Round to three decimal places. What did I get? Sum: 0.785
